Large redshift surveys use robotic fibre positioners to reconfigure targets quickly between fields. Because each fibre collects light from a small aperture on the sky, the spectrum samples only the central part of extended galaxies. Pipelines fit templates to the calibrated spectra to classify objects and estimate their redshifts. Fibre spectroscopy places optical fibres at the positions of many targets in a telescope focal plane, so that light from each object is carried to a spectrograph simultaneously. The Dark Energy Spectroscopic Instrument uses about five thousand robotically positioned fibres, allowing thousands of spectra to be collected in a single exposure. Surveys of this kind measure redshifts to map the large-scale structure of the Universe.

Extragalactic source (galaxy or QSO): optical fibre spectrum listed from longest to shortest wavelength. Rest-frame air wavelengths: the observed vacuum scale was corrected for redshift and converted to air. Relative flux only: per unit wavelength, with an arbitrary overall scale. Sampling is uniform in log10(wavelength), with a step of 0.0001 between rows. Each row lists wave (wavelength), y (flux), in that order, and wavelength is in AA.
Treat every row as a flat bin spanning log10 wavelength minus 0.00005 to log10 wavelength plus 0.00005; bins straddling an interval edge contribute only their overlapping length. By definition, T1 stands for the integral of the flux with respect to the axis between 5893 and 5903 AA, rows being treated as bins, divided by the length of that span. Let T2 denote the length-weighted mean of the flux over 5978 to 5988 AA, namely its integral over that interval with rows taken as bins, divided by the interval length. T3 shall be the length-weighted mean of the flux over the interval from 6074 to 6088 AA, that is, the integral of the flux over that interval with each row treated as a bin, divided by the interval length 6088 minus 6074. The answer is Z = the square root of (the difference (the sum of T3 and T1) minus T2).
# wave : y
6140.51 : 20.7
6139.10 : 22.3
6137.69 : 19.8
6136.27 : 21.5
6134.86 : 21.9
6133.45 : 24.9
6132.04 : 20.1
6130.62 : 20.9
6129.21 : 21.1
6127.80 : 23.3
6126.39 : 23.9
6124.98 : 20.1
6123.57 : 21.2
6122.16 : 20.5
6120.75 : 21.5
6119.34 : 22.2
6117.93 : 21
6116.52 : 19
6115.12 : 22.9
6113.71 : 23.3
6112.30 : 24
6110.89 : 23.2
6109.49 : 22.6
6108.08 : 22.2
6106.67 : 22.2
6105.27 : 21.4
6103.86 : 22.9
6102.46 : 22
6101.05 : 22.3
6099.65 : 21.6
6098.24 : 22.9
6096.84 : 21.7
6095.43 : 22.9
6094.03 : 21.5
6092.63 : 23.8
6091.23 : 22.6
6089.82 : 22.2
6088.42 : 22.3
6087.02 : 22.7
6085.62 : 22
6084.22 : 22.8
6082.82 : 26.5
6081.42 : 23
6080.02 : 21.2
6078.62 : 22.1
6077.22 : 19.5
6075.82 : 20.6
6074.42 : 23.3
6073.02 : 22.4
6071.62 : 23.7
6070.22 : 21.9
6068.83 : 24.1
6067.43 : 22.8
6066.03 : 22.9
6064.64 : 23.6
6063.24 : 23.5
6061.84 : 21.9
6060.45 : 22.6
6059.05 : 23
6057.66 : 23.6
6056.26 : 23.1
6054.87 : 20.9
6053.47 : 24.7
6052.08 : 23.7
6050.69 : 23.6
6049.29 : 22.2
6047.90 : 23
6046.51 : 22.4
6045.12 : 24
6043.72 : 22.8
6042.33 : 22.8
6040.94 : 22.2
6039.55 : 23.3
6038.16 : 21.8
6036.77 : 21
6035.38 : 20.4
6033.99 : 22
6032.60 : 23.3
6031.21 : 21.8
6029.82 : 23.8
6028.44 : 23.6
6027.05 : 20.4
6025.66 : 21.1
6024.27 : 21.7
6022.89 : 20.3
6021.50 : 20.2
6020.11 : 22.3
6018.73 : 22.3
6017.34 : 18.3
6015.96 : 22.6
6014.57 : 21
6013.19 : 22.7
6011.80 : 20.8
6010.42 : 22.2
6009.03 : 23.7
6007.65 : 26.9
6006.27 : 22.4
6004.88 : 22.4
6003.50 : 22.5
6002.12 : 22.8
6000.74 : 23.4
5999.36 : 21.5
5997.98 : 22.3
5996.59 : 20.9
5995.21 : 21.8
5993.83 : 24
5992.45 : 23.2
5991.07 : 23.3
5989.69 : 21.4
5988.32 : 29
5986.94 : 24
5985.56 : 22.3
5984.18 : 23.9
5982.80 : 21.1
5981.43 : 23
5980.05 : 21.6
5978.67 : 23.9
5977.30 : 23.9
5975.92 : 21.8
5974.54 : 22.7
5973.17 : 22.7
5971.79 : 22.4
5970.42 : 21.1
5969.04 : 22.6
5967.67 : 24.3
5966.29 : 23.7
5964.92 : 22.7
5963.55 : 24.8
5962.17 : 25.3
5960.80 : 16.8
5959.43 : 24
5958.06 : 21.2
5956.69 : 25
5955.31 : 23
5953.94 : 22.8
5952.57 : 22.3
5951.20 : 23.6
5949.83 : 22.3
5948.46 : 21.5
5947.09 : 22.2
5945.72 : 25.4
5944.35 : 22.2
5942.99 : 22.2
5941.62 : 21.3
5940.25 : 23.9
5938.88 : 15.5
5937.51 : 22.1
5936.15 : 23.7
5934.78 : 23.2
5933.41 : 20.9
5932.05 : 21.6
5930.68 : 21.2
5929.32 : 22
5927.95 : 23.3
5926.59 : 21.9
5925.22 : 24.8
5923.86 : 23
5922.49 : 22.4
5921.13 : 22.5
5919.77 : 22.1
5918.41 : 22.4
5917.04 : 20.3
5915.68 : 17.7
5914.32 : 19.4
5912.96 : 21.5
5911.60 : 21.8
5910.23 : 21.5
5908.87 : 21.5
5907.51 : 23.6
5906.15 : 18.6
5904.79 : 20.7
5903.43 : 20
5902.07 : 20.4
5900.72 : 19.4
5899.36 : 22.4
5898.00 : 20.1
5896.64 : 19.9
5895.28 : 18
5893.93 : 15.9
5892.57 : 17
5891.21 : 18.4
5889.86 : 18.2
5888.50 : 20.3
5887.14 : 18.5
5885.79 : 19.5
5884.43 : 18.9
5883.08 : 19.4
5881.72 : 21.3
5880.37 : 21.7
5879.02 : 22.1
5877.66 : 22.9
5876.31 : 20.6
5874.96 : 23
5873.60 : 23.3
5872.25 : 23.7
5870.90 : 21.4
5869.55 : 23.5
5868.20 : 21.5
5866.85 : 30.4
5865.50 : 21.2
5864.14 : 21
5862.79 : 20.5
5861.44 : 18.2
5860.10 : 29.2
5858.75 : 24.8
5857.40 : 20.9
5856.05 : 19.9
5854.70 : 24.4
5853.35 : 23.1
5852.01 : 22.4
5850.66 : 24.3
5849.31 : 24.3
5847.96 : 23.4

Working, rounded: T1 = 19.4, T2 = 23.0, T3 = 22.4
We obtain 4.33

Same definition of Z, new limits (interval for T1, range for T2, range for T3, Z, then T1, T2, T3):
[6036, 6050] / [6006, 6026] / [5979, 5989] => 4.92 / 22.5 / 21.9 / 23.6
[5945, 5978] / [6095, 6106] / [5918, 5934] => 4.80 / 22.8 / 22.2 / 22.4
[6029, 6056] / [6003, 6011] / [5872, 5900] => 4.41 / 22.6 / 23.4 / 20.2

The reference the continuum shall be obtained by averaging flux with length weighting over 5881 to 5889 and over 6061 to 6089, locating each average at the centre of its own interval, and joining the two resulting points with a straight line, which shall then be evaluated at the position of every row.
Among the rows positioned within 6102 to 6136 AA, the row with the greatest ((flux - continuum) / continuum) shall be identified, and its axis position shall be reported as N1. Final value 6133.45 AA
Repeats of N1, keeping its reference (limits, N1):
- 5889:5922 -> 5907.51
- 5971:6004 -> 5988.32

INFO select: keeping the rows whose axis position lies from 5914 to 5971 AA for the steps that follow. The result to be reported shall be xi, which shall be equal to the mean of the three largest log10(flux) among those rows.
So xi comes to 1.40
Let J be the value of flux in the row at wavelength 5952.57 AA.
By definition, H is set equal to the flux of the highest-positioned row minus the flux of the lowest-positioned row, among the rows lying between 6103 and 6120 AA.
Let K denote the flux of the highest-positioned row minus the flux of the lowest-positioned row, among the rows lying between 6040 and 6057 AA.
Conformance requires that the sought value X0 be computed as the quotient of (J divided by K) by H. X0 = -35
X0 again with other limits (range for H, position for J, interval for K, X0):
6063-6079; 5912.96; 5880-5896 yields 4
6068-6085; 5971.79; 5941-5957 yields -5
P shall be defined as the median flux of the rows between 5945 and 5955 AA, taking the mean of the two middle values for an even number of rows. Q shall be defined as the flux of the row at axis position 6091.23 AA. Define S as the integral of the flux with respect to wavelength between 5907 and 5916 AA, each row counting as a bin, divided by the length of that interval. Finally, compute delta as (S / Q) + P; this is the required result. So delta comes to 23.2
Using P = 22.3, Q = 22.6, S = 21.1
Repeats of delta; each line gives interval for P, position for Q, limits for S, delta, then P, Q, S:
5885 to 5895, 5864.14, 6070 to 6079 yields 19.4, 18.4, 21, 21.9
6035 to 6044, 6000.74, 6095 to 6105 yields 23.2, 22.2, 23.4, 22.3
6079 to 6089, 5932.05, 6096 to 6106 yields 23.7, 22.7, 21.6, 22.1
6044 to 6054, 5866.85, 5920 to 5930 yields 24.4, 23.6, 30.4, 22.8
